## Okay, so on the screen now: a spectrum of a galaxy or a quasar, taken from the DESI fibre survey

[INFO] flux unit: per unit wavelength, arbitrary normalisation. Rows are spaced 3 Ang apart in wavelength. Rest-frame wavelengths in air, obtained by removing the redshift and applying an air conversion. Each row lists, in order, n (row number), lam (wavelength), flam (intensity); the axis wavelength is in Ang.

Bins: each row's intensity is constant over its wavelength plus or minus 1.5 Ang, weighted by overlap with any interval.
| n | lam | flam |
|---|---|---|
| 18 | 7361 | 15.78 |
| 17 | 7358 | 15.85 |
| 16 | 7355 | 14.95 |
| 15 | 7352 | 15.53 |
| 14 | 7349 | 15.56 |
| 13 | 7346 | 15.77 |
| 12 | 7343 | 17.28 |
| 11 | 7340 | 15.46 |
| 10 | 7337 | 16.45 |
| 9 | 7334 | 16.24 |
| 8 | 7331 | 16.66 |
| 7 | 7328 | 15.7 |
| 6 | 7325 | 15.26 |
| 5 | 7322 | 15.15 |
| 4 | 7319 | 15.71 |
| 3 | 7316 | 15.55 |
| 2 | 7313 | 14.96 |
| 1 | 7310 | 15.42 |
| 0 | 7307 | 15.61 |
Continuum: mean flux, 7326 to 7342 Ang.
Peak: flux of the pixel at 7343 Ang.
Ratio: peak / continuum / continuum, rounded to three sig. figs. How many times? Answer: 0.0666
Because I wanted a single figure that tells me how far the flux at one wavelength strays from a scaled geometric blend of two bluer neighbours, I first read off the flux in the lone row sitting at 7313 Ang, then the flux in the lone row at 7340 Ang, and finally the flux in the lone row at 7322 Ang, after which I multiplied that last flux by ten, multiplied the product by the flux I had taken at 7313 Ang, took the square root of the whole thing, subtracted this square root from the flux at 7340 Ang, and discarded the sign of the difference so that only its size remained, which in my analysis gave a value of 32.1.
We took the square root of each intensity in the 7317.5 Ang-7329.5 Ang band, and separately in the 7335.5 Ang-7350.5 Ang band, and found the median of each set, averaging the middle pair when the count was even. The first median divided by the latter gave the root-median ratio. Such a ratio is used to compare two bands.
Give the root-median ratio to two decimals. 0.99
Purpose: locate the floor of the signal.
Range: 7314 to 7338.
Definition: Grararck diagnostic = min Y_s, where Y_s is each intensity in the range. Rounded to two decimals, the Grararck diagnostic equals 15.15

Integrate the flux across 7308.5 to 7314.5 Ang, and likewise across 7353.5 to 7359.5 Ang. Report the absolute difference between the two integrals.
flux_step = 1.3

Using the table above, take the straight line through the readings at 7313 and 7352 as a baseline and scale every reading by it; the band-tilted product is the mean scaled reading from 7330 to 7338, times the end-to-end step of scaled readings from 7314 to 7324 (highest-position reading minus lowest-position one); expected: -0.035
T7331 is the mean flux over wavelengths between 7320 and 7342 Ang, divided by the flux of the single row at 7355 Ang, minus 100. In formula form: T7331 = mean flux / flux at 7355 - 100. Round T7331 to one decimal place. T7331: -98.9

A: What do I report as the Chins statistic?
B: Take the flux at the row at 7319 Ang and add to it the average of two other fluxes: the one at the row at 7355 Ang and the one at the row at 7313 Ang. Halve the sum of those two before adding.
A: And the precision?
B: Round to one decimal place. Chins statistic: 30.7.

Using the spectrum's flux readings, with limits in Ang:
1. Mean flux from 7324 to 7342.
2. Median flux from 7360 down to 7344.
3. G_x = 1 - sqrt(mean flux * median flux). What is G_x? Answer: -14.8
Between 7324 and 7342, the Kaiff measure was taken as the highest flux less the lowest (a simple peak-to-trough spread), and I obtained 1.4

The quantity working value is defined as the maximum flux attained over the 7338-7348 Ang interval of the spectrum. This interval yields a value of 17.28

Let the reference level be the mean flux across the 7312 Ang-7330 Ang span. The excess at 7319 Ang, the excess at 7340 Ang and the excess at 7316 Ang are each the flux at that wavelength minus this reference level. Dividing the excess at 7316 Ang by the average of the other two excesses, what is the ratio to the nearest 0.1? 0.8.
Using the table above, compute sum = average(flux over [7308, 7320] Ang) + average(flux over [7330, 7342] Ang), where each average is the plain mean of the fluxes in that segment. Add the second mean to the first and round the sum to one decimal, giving 31.6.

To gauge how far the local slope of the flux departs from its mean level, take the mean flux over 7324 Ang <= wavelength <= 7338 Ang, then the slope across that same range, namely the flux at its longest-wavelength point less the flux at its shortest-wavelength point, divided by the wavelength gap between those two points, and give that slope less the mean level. -16.0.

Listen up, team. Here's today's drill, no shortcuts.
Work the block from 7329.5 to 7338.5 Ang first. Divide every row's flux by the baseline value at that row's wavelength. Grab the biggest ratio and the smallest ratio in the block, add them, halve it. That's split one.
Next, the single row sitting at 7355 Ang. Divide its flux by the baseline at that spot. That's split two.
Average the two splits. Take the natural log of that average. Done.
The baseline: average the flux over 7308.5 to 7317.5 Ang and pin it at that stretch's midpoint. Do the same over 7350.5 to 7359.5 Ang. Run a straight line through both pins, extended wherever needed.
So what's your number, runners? 0.019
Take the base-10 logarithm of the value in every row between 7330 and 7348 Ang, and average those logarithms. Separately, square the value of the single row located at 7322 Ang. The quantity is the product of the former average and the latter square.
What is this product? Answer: 278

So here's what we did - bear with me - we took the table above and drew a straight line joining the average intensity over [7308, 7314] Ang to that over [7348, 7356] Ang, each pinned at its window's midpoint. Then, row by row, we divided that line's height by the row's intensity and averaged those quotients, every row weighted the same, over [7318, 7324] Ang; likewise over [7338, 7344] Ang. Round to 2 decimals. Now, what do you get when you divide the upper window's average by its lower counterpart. 0.95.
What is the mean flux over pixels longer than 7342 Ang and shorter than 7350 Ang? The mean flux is 16.2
